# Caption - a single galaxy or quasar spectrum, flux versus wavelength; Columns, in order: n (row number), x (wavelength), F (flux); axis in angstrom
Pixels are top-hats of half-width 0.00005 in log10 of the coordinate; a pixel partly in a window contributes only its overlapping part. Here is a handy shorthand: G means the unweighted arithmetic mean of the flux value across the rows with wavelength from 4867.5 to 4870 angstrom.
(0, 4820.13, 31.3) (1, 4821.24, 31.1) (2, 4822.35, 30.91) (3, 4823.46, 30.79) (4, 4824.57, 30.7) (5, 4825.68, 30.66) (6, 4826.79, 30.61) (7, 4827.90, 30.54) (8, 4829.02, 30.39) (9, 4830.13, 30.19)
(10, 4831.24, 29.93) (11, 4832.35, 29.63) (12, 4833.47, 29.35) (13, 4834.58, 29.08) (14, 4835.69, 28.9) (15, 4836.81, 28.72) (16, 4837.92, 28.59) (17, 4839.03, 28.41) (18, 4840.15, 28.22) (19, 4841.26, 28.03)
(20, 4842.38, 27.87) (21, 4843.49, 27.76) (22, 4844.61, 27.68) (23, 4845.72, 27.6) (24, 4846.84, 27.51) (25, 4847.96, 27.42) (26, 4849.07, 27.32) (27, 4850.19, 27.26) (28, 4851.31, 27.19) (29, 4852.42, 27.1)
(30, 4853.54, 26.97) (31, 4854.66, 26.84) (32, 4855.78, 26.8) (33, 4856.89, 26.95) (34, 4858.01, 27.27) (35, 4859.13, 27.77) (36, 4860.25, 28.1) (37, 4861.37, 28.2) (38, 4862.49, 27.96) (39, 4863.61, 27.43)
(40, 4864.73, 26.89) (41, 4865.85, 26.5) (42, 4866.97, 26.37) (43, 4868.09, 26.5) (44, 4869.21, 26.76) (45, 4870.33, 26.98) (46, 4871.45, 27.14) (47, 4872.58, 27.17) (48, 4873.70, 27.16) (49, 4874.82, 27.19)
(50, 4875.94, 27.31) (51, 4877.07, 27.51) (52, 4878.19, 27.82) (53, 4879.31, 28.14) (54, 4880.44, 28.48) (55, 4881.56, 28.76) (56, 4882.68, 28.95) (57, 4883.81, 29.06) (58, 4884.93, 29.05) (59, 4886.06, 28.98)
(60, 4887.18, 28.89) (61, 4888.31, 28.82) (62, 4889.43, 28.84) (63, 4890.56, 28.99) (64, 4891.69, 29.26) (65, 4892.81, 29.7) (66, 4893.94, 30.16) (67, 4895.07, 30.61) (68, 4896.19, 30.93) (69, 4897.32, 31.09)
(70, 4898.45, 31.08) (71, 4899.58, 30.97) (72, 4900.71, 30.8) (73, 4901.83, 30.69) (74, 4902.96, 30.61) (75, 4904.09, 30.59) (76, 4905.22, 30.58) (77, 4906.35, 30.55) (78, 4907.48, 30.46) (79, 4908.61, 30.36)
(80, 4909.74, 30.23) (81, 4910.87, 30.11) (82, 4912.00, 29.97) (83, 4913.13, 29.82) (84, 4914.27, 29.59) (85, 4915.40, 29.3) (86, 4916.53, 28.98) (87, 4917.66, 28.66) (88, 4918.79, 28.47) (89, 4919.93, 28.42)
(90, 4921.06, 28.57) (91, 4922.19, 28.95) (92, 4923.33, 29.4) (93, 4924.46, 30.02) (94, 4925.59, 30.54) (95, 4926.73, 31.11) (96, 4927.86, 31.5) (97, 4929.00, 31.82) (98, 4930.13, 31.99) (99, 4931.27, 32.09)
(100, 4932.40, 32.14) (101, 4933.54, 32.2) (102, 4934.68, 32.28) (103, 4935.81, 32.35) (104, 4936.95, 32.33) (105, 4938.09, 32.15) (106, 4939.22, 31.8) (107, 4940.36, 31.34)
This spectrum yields 26.6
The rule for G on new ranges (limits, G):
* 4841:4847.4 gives 27.7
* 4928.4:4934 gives 32.0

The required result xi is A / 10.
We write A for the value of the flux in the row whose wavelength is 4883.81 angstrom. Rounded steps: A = 29.06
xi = 2.91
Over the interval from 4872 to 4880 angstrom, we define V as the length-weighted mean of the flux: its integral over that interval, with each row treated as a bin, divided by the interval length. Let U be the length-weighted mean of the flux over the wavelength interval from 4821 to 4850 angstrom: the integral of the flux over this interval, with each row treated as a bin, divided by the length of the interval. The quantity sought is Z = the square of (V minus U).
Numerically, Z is 2.7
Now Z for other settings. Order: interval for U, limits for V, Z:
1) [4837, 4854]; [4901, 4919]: 5.3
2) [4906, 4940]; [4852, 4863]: 10.0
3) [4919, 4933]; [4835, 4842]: 4.1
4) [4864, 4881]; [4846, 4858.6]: 0.0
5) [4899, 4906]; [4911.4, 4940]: 0.0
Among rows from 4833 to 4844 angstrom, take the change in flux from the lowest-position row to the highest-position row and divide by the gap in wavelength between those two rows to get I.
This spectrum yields -0.16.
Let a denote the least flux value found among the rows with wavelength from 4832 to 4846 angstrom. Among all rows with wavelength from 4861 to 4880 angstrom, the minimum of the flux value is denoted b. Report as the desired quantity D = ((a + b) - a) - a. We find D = -1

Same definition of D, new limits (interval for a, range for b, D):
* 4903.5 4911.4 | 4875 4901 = -3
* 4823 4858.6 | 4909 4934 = 2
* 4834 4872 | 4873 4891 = 1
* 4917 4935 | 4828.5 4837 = 0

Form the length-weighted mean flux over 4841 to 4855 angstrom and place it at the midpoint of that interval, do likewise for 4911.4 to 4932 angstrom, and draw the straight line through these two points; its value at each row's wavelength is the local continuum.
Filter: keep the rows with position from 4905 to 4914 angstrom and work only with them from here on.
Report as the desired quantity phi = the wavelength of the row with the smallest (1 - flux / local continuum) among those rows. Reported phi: 4905.22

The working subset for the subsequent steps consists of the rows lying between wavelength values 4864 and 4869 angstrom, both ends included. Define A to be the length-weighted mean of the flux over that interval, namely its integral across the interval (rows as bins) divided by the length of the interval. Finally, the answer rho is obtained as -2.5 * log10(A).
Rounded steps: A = 26.6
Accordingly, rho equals -3.56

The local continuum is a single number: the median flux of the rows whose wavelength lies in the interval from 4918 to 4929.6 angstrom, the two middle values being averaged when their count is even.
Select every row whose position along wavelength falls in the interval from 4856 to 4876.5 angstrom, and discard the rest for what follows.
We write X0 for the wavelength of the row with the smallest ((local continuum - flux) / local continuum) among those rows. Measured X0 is 4861.37 angstrom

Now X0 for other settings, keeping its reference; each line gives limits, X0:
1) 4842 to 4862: 4861.37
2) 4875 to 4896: 4895.07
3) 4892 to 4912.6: 4897.32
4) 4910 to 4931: 4930.13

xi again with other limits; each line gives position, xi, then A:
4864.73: 2.69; 26.89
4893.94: 3.02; 30.16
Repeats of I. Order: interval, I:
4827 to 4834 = -0.21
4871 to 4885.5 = 0.14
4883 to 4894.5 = 0.11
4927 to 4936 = 0.11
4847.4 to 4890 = 0.03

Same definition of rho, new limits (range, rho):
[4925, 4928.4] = -3.73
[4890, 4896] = -3.69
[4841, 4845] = -3.61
